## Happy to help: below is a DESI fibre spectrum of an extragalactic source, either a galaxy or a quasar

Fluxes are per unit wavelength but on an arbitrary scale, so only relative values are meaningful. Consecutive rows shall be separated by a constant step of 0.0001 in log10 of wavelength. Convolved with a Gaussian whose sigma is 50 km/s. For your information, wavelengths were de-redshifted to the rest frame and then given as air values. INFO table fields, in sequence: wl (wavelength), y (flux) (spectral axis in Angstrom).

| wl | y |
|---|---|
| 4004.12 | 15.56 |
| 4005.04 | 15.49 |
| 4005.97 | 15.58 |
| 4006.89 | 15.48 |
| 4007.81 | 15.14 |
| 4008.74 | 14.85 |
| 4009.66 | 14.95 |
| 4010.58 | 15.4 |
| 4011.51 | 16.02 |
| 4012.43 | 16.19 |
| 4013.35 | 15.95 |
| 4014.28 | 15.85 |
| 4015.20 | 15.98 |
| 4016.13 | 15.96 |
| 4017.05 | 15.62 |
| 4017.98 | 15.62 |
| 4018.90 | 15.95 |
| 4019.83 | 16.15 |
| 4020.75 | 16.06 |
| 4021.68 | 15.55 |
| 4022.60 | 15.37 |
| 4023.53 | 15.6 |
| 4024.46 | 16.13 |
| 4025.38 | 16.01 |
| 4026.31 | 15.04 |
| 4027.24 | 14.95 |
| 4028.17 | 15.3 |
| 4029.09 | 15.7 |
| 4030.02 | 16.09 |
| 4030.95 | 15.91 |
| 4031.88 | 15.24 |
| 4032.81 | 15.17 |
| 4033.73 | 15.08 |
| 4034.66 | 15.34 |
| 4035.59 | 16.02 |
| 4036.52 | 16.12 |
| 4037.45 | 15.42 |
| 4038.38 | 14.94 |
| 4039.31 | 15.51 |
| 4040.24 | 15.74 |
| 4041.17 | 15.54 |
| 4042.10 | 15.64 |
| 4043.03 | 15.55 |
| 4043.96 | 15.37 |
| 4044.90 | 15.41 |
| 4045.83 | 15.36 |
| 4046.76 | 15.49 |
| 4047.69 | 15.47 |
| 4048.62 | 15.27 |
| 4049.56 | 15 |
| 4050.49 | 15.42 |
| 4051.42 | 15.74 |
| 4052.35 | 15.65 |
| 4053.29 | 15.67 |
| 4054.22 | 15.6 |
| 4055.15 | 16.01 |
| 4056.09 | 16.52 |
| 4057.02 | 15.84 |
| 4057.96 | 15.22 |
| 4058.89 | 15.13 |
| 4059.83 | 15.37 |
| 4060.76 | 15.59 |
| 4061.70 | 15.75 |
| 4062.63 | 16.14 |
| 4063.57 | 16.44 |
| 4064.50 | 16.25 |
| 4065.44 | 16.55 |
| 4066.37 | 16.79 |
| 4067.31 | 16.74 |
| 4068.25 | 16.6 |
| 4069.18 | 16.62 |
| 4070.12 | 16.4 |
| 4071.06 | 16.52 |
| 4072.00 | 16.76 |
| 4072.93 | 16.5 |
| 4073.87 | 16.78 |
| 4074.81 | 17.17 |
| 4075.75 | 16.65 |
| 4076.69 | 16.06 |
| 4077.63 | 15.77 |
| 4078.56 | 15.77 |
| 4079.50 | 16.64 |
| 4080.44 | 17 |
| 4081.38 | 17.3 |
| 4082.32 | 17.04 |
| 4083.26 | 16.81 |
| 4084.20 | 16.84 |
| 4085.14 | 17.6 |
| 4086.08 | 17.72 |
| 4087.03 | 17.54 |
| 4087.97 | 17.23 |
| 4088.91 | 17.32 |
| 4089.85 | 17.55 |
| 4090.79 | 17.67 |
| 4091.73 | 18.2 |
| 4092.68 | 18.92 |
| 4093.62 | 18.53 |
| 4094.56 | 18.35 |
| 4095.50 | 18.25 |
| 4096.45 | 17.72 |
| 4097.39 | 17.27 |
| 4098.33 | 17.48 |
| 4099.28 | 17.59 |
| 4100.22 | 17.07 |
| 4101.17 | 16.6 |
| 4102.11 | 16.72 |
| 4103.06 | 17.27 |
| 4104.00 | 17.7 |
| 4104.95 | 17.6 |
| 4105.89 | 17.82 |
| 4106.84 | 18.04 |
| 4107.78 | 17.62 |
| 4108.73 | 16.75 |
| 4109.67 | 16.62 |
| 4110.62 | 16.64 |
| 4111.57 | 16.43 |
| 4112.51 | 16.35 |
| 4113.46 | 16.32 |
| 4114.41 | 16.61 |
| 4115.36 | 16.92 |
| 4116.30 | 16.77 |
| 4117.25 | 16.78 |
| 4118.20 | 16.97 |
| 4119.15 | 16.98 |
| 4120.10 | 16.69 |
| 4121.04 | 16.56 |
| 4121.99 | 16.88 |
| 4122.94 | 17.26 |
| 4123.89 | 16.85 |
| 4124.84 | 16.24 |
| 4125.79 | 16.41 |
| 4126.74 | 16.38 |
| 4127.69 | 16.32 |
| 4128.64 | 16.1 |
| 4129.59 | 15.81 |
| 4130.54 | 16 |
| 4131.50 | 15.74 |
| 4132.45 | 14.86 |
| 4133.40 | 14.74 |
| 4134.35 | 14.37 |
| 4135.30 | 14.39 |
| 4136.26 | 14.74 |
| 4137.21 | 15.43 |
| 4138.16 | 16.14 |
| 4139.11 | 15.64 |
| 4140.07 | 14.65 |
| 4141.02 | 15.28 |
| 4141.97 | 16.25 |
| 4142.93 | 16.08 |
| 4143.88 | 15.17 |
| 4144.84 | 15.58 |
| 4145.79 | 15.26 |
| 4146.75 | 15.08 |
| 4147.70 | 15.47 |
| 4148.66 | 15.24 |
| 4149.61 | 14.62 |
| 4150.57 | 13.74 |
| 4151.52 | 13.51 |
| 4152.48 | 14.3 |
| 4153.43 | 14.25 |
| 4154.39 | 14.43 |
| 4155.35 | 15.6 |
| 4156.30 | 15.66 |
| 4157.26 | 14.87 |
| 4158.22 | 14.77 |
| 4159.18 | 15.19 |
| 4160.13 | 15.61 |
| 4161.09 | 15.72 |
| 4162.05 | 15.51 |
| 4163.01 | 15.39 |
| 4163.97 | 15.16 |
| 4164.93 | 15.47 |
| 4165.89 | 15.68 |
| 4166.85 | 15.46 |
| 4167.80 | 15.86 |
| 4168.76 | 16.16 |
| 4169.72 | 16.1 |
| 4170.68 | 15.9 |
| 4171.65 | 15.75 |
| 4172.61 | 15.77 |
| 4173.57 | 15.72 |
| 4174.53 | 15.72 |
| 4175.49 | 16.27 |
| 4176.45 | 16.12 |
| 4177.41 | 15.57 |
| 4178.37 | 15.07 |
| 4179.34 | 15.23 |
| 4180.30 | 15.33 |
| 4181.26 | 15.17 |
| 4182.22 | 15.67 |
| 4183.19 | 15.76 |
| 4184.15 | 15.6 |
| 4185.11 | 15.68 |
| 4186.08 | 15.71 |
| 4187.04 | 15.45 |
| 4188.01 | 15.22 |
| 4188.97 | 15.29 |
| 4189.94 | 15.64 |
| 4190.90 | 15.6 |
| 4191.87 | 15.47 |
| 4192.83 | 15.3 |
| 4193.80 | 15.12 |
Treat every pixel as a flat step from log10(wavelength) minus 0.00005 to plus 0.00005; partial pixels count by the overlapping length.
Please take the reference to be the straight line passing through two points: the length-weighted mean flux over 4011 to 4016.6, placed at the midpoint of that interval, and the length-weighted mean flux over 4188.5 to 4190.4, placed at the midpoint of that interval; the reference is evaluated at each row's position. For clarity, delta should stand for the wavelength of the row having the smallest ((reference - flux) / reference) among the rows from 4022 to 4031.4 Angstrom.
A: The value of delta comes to 4024.46 Angstrom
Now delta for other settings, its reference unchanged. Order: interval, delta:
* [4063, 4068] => 4066.37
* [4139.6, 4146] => 4141.97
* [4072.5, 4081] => 4074.81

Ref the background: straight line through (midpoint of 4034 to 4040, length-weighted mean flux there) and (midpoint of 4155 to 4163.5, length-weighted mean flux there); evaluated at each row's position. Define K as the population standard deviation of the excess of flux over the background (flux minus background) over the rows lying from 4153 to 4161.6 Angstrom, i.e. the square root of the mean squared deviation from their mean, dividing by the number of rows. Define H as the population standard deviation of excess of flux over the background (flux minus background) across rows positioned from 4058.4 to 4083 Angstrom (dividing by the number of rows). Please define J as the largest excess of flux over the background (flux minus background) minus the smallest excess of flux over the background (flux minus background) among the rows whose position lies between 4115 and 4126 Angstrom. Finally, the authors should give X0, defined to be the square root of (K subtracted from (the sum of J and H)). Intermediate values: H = 0.55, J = 1.0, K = 0.53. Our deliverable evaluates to 1.0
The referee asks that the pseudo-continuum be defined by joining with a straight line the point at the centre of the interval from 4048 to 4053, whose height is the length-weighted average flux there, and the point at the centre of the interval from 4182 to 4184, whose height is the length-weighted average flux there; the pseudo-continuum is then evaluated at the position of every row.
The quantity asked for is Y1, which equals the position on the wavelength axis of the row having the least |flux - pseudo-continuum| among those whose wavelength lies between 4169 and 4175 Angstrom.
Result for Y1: 4174.53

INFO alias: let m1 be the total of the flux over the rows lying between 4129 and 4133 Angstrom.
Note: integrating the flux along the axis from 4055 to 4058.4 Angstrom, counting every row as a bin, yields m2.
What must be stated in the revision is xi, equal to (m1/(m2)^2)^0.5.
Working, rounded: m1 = 62.41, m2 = 53.9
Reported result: 0.147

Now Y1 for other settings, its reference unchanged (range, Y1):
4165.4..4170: 4165.89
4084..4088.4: 4084.20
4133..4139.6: 4139.11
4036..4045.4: 4044.90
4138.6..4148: 4144.84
